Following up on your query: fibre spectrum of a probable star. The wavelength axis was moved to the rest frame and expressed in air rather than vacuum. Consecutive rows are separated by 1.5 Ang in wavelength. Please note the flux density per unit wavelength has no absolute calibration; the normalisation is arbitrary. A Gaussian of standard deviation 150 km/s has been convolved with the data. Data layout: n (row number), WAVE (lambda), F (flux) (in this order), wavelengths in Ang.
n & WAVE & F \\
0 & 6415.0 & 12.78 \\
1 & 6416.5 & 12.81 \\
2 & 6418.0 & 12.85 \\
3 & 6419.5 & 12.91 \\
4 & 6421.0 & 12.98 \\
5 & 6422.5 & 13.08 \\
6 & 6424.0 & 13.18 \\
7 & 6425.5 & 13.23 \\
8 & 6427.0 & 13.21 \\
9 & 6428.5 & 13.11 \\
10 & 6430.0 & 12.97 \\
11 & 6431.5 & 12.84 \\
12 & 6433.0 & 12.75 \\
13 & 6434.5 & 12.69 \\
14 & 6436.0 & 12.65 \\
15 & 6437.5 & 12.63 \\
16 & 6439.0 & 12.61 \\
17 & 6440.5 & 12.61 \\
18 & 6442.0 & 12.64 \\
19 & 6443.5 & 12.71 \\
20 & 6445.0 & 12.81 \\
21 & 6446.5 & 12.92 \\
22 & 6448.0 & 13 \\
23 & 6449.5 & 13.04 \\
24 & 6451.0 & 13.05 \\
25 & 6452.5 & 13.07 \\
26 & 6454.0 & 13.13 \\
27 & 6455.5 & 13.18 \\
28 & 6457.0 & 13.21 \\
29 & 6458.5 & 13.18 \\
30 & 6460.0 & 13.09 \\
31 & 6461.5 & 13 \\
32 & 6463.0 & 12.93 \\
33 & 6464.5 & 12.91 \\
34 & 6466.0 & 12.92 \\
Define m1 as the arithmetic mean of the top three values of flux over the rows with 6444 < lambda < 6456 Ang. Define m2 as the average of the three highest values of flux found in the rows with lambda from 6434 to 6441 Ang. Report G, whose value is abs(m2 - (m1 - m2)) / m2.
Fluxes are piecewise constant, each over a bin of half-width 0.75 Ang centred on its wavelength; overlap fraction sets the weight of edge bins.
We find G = 0.96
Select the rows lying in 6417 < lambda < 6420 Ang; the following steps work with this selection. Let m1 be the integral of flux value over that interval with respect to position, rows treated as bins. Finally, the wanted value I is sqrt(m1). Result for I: 6.21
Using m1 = 38.6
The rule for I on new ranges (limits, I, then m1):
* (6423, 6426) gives 6.29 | 39.6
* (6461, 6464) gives 6.23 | 38.9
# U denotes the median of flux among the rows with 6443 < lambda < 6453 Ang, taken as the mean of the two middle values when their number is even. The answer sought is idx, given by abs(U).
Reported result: 13.0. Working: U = 13.0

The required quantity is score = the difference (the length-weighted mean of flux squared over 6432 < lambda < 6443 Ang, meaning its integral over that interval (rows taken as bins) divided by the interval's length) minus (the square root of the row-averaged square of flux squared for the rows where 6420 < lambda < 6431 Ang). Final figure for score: -12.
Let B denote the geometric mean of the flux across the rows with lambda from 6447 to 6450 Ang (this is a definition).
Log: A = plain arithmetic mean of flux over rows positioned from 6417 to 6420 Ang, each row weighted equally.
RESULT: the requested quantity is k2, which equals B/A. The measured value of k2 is 1.011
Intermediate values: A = 12.9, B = 13.02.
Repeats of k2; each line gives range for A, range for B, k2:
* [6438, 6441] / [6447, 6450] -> 1.033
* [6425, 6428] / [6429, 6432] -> 0.976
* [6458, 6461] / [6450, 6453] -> 0.994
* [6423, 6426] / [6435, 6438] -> 0.957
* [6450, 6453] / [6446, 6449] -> 0.992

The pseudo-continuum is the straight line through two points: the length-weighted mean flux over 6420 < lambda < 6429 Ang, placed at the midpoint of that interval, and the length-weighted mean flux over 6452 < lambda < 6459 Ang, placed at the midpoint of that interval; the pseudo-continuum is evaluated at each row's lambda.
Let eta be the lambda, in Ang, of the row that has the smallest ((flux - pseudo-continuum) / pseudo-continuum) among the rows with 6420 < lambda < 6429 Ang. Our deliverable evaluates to 6421.0 Ang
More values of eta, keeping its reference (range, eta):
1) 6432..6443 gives 6440.5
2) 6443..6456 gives 6443.5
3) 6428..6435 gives 6434.5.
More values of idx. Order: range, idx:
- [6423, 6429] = 13.2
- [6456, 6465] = 13.0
